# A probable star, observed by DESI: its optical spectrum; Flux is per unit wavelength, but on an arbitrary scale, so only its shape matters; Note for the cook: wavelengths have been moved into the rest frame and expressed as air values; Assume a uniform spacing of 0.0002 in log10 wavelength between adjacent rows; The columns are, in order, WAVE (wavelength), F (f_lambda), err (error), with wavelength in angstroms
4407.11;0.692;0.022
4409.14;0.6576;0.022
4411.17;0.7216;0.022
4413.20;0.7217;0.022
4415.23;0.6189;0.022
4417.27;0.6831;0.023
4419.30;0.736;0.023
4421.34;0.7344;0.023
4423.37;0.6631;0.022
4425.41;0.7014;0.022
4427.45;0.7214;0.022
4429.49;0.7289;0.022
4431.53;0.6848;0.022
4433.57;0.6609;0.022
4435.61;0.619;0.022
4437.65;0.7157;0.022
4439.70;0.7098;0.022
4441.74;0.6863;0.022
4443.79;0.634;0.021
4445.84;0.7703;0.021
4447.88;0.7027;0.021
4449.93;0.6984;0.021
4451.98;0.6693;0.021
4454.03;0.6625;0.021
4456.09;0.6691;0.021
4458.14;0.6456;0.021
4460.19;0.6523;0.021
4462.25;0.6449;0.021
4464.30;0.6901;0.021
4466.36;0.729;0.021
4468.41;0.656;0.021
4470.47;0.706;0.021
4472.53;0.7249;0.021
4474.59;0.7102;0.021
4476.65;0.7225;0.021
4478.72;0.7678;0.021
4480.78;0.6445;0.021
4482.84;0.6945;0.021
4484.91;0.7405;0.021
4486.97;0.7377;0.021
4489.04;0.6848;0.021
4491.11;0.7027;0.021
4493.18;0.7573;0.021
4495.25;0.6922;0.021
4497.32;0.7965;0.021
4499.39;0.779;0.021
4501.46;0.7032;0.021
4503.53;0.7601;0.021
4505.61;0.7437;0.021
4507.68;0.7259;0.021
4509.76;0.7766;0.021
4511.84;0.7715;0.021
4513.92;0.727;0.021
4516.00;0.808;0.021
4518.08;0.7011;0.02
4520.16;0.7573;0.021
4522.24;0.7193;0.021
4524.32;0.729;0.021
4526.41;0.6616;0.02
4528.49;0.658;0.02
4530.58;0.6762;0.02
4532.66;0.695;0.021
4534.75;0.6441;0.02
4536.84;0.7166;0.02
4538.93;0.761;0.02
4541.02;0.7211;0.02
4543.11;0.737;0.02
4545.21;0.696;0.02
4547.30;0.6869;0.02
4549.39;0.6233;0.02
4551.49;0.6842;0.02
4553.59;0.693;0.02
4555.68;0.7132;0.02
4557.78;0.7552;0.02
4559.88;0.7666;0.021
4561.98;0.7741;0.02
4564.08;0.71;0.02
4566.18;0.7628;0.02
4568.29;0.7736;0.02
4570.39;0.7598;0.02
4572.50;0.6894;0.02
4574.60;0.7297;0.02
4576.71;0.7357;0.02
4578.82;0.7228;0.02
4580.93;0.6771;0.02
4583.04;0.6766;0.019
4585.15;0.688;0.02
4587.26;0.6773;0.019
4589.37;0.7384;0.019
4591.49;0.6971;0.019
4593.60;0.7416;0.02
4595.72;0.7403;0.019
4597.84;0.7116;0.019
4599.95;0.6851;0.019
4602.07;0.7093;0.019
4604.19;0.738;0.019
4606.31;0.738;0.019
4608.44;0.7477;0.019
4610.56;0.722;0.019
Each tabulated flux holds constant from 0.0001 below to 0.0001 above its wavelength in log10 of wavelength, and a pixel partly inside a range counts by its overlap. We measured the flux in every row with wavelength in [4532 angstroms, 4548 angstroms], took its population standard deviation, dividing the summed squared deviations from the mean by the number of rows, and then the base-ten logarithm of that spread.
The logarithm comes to -1.48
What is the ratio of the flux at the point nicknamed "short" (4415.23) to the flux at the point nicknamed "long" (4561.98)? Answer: 0.80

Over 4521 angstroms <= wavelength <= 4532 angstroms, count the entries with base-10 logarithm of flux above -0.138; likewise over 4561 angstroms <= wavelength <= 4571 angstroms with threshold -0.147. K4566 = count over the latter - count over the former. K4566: 3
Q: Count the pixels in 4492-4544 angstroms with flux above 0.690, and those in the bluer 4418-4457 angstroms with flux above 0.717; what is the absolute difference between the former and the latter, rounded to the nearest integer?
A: 16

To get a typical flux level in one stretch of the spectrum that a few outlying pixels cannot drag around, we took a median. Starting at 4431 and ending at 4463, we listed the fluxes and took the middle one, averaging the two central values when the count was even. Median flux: 0.67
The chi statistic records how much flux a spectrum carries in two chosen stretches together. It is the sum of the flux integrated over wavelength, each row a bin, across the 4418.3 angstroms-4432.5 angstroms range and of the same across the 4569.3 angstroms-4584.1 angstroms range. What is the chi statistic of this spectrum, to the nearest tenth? 20.6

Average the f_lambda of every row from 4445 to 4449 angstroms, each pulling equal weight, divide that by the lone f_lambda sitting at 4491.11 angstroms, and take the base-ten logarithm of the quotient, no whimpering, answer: 0.020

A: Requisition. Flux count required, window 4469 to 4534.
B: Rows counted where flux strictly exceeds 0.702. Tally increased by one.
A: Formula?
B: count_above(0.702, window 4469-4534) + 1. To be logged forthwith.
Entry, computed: 23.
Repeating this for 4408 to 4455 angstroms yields 11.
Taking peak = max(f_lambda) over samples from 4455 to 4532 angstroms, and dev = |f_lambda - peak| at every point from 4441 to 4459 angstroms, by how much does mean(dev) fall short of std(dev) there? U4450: -0.09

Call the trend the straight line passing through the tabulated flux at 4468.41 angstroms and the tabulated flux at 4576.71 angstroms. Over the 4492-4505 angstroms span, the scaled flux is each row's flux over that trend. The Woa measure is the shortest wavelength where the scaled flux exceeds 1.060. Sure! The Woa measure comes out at 4493.18 angstroms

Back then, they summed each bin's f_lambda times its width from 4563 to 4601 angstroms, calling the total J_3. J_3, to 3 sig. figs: 27.3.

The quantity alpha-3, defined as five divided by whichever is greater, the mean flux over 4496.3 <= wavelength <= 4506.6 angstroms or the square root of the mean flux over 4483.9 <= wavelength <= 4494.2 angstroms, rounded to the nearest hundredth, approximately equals 5.87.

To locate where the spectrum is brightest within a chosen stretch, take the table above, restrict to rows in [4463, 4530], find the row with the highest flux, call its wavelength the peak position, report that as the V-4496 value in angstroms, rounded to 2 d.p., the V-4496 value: 4516.00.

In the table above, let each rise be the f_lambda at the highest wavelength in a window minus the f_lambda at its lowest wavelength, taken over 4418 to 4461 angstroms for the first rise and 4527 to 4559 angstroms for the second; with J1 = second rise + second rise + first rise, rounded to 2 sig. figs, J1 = 0.11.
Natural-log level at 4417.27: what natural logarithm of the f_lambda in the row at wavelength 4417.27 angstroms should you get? -0.381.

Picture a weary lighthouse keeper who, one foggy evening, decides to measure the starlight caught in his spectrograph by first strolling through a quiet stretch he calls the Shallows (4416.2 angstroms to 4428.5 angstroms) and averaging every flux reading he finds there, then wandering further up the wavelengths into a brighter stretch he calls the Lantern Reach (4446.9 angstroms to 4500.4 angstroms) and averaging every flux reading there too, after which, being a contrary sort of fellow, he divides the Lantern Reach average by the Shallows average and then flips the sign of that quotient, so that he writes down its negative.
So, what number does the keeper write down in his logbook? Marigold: -1.00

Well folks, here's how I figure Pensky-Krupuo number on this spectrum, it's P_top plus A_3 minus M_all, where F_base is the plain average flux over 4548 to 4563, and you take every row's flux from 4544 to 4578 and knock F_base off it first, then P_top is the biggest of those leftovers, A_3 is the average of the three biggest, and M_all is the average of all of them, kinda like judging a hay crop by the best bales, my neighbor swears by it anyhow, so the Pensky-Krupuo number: 0.108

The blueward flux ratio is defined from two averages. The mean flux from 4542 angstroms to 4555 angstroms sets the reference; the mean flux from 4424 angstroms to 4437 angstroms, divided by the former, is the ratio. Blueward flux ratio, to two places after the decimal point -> 1.00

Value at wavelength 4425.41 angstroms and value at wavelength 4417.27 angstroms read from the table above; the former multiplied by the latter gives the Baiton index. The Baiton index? 0.479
